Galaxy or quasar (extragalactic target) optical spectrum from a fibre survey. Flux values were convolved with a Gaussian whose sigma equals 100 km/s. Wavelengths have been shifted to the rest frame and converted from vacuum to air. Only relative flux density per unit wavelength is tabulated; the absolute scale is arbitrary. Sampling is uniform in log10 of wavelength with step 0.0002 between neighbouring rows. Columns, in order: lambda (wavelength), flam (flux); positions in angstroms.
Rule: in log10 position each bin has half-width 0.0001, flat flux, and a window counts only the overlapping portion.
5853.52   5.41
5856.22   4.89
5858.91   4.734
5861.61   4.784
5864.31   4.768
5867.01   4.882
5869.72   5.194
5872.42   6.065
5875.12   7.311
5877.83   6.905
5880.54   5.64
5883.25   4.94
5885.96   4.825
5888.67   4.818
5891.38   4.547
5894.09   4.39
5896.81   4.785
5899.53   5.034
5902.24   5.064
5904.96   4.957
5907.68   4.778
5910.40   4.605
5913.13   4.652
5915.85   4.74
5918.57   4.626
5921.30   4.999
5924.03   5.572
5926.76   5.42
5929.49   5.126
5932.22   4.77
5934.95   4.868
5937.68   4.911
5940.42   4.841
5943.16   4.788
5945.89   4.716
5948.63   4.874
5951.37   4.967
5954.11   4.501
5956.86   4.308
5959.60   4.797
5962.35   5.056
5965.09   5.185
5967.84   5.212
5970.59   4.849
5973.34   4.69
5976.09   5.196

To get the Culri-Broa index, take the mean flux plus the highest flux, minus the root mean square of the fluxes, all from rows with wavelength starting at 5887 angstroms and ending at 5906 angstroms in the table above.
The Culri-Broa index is 5.06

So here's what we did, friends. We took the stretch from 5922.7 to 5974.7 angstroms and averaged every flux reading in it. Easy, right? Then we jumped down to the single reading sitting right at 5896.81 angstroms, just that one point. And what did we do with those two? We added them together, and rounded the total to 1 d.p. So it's 9.7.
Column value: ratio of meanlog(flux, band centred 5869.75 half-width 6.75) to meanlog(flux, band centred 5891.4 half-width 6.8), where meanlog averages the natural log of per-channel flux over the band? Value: 1.11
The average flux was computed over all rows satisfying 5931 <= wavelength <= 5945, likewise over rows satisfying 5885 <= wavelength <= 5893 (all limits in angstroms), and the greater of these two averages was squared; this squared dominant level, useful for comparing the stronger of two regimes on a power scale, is 23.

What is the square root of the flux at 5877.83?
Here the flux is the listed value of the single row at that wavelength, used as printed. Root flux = 2.63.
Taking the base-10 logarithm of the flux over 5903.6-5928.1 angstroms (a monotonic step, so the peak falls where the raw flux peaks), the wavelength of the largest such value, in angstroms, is 5924.03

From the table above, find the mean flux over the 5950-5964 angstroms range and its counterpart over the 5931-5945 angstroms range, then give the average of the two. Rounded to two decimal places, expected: 4.78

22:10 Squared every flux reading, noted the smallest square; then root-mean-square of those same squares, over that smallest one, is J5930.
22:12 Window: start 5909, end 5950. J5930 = 1.14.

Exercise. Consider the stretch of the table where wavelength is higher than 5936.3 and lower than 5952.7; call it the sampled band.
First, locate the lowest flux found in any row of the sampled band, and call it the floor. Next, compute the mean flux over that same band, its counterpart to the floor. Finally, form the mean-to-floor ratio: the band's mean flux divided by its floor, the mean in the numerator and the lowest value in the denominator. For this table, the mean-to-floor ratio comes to 1.03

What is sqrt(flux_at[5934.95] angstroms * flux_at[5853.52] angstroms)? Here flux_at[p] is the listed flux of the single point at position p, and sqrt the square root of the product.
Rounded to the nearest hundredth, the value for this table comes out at 5.13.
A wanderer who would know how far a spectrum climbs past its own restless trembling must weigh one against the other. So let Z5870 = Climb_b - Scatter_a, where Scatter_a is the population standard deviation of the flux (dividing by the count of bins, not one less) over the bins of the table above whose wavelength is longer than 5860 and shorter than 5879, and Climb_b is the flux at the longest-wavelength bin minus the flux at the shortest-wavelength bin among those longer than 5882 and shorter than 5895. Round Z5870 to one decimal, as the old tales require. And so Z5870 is -1.5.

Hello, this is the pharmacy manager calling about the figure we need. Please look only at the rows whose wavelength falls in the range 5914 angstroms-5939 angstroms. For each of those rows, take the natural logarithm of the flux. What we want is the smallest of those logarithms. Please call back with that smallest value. 1.53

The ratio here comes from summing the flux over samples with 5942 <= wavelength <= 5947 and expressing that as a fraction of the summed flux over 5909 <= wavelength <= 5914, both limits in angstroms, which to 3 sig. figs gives 1.03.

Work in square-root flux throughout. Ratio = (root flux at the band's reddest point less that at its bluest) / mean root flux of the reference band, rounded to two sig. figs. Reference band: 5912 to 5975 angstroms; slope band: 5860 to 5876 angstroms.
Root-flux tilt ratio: 0.23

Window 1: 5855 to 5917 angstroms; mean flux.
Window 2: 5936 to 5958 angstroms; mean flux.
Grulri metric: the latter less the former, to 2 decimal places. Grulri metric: -0.36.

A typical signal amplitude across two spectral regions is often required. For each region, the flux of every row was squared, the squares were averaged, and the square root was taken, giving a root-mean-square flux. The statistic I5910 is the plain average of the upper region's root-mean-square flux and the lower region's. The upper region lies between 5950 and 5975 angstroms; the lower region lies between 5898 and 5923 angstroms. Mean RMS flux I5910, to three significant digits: 4.84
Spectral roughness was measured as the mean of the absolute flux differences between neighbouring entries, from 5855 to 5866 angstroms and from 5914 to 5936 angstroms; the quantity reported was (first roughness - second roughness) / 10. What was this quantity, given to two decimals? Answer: -0.02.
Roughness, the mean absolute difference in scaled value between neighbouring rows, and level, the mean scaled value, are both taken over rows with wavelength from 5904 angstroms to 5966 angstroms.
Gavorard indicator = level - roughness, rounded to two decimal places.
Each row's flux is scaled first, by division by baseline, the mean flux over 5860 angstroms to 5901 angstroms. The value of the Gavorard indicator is 0.89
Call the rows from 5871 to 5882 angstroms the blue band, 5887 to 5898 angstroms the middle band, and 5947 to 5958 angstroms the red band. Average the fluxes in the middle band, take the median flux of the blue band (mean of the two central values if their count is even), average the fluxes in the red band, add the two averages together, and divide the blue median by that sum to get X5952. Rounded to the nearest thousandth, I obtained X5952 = 0.697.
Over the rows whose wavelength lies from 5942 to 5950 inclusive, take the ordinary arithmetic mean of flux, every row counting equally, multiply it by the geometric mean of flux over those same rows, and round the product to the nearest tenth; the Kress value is 23.0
